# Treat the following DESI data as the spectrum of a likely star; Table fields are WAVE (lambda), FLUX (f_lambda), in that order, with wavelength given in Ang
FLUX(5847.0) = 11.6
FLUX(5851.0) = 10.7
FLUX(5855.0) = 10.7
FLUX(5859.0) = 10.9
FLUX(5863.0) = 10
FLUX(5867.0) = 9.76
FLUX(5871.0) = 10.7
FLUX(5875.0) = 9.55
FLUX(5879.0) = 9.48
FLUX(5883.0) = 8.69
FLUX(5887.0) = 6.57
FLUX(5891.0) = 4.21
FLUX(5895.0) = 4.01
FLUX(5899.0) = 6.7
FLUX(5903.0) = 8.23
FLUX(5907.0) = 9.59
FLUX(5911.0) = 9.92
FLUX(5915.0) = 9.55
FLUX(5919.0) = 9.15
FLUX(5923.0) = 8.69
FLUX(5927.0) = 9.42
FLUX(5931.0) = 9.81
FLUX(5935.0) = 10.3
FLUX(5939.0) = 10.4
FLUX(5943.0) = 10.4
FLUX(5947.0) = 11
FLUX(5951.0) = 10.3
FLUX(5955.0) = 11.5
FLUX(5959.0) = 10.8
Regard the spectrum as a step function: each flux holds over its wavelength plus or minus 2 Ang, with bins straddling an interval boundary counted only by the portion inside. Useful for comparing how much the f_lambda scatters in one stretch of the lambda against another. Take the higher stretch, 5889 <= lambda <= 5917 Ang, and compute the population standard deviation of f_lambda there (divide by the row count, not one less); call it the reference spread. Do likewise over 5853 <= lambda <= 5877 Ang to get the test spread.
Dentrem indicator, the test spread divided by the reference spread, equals 0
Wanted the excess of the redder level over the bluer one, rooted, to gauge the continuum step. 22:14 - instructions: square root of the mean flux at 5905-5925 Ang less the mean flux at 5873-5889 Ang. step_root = 0.90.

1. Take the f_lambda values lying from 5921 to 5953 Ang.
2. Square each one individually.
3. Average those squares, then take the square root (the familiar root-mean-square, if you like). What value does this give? 10.1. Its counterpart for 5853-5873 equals 10.4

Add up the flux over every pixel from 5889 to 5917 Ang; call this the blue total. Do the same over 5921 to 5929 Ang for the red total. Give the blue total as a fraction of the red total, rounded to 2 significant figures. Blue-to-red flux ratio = 2.9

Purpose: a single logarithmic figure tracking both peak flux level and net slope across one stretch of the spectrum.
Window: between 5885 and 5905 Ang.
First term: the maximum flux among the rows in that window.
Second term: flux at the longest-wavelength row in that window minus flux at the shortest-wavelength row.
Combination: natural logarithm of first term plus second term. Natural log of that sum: 2.29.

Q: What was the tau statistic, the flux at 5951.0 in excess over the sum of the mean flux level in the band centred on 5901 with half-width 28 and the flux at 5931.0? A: -7.6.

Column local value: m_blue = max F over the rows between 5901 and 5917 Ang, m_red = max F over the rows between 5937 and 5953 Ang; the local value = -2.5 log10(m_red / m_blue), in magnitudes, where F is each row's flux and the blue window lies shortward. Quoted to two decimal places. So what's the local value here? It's -0.11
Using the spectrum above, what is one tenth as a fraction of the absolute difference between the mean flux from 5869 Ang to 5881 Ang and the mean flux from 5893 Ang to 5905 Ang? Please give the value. 0.028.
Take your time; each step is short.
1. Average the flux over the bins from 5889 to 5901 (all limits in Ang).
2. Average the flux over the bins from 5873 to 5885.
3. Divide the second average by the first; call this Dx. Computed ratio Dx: 1.9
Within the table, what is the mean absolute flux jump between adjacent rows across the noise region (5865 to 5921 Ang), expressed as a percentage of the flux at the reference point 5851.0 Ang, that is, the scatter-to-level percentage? 10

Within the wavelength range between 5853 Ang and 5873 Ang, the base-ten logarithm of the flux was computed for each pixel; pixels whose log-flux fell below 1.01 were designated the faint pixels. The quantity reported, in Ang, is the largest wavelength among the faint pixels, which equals 5867.0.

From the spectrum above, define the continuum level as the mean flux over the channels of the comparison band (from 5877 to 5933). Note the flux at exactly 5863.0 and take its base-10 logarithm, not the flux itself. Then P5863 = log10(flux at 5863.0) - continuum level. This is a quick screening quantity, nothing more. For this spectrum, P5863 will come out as -7.1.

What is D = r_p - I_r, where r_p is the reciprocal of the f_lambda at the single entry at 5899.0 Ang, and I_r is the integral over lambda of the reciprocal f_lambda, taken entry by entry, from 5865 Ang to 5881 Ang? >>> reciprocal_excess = -1.5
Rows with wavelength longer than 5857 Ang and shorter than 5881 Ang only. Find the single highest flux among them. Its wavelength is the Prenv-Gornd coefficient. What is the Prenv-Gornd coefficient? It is 5859.0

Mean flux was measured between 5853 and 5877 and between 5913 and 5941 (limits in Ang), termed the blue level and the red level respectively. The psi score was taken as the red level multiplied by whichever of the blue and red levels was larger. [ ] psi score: 99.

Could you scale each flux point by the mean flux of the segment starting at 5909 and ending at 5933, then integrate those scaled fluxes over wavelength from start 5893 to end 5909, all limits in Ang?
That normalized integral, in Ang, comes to 12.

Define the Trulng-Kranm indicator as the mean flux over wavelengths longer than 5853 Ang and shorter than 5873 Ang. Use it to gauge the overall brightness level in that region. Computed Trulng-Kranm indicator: 10.4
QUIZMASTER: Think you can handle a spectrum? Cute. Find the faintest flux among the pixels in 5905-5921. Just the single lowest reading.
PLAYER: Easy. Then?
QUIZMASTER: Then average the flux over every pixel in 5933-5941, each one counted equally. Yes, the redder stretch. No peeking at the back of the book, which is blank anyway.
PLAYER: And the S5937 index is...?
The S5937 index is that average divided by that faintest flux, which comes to 1.13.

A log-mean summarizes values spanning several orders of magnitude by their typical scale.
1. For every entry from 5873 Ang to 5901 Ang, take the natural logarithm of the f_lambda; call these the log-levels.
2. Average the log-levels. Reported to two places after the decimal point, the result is 1.90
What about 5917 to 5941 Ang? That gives 2.26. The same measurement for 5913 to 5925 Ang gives 2.21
